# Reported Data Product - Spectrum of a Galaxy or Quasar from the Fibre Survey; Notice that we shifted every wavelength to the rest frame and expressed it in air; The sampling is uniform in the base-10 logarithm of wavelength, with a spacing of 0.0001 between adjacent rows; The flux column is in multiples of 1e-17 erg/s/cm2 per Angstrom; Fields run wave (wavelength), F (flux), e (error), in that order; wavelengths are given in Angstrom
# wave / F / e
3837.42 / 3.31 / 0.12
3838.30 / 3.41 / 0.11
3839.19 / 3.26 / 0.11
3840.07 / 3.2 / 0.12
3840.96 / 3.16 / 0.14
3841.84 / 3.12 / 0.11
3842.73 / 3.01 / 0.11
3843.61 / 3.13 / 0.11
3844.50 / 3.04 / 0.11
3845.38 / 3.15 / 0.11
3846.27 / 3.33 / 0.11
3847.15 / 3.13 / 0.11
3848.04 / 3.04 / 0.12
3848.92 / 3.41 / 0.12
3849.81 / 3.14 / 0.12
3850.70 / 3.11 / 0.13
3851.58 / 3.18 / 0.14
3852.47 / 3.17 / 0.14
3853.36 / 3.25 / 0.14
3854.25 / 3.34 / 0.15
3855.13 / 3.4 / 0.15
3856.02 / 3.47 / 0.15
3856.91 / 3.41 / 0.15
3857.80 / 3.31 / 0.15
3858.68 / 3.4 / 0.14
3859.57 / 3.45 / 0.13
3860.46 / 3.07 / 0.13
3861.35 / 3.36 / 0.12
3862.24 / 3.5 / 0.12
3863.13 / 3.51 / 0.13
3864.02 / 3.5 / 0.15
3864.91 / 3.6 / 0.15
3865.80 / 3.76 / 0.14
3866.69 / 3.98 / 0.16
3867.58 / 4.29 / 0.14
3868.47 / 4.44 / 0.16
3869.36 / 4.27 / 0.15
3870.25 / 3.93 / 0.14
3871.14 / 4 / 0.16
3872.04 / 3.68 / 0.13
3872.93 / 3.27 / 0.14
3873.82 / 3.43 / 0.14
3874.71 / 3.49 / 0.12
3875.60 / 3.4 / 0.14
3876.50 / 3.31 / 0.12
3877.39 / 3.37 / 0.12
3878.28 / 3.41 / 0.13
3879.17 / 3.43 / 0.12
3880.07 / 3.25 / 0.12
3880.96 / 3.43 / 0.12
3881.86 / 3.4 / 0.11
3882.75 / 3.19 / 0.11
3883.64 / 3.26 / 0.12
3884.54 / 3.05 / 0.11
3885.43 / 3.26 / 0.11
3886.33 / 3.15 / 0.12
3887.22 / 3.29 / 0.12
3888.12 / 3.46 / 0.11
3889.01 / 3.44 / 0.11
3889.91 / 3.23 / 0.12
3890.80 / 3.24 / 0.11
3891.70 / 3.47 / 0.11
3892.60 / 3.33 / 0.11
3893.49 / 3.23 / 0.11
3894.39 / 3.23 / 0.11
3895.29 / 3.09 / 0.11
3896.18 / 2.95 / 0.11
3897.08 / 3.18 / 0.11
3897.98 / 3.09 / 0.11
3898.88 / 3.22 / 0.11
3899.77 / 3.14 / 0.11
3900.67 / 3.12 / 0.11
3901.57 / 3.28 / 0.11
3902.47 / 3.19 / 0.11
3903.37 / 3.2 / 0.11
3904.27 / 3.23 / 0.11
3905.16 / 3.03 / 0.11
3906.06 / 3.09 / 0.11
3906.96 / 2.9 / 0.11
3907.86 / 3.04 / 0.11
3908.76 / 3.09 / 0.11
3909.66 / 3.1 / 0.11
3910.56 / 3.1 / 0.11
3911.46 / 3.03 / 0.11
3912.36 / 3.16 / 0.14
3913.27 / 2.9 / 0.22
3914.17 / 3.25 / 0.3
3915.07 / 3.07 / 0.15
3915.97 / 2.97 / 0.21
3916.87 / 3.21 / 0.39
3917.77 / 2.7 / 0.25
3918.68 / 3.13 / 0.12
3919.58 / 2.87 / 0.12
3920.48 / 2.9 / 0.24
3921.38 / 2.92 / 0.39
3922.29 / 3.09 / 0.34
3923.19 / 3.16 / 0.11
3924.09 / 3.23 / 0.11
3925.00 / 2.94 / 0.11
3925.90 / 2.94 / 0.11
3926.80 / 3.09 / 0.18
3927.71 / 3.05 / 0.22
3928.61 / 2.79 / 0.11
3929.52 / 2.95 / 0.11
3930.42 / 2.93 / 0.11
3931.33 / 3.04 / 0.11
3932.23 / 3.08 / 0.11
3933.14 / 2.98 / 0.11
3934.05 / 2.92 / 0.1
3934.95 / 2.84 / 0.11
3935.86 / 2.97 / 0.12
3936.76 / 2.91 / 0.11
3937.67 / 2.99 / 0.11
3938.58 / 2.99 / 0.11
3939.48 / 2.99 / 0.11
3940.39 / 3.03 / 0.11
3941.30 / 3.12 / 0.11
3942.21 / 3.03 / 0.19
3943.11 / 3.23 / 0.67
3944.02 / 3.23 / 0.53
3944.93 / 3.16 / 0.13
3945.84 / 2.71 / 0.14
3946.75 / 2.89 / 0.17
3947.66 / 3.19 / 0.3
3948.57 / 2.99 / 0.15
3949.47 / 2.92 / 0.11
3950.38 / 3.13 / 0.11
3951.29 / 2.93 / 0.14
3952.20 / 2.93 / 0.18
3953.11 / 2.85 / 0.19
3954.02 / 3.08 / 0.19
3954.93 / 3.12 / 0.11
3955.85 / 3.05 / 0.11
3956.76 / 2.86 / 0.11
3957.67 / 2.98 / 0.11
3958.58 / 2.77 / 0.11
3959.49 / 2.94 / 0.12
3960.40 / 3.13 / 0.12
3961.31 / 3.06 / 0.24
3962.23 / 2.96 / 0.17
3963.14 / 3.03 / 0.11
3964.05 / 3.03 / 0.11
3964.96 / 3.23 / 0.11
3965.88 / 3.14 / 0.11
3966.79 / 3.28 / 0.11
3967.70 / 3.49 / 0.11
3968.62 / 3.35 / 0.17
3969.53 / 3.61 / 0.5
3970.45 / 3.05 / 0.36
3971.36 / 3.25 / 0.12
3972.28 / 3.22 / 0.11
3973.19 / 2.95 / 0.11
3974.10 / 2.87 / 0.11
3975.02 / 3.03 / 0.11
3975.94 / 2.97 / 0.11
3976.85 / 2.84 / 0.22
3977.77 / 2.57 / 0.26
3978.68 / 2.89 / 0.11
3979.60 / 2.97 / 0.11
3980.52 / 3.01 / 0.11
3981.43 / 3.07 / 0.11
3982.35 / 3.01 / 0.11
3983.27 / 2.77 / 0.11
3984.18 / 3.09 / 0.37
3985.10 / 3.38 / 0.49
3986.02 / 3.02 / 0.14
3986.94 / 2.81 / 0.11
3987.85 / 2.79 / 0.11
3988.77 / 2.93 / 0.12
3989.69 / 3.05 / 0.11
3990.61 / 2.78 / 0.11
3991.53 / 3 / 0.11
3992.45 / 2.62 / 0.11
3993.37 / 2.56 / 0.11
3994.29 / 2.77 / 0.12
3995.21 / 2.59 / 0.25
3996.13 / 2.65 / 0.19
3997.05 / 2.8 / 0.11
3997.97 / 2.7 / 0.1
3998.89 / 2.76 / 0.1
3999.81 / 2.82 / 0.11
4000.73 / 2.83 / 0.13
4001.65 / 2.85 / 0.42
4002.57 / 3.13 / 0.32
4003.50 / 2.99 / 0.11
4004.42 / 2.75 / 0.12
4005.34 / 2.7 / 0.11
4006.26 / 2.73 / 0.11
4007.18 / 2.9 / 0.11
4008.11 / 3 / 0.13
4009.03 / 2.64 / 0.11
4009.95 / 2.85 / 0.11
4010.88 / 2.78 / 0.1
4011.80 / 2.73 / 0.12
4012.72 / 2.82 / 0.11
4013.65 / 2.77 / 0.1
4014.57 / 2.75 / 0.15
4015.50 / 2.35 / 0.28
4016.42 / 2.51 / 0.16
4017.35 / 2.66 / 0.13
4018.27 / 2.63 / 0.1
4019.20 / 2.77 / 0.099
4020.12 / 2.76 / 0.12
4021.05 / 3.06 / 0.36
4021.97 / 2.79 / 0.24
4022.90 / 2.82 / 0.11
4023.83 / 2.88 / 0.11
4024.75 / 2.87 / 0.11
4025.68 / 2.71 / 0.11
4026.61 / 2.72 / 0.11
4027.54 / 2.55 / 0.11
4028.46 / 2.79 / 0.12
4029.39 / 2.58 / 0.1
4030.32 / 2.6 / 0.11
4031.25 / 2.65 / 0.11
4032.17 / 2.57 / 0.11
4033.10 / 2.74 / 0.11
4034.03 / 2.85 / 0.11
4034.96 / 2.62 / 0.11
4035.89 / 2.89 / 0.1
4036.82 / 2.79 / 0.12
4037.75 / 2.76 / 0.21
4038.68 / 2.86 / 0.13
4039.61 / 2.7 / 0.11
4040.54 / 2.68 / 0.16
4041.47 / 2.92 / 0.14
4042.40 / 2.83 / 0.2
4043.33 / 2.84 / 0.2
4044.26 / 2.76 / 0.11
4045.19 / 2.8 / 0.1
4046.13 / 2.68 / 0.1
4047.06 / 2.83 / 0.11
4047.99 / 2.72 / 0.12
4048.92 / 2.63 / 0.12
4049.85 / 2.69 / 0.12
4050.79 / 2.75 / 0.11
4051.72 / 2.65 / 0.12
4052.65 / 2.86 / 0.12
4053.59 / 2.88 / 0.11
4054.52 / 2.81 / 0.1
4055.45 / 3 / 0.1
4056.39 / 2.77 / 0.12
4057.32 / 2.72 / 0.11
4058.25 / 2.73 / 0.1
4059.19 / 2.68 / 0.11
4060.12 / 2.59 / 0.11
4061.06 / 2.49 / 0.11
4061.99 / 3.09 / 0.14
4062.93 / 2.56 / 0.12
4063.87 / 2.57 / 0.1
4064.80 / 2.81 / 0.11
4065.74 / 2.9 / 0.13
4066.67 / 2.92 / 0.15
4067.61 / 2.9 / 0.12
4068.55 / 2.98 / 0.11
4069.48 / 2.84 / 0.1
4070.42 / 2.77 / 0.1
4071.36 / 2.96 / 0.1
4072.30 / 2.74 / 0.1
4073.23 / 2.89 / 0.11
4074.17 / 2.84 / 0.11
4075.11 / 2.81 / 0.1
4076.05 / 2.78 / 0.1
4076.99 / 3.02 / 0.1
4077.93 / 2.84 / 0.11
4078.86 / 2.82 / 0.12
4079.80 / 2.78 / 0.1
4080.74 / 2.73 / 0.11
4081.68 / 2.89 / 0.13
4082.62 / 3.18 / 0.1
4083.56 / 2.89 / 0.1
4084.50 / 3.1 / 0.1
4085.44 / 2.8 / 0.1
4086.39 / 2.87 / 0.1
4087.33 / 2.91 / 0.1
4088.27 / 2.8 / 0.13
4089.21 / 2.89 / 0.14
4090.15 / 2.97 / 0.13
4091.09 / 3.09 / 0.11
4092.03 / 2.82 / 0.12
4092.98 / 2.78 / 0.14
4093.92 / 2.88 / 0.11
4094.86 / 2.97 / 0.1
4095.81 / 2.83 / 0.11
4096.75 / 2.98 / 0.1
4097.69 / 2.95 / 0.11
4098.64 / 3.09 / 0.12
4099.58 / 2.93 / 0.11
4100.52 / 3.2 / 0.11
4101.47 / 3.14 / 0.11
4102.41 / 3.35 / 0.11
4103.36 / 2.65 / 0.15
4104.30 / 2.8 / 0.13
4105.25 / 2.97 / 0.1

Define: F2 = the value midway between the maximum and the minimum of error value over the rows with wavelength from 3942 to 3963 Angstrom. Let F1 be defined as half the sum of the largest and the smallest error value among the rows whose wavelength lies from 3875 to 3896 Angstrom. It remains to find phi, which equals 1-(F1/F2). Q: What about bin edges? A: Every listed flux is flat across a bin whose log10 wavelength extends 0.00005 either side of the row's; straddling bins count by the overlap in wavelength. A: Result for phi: 0.7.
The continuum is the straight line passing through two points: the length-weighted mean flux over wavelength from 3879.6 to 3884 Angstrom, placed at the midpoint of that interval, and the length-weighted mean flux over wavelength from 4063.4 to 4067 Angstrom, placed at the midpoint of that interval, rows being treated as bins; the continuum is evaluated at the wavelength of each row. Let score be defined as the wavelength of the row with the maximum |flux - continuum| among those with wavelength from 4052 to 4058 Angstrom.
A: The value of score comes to 4055.45 Angstrom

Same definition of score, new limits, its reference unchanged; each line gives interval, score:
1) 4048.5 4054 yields 4048.92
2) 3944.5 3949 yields 3945.84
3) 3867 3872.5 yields 3868.47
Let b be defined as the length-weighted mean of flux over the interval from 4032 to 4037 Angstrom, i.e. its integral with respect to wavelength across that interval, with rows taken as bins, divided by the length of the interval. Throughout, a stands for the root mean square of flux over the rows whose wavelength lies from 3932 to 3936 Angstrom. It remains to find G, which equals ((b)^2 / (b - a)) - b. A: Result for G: -39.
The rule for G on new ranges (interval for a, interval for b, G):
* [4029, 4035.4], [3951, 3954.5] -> 27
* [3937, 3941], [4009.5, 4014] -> -39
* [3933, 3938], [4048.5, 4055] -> -45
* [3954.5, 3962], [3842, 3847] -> 66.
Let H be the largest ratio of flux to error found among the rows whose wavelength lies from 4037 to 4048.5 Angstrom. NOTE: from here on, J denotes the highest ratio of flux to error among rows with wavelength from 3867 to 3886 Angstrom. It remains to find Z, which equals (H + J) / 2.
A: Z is 29.5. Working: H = 28.0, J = 30.9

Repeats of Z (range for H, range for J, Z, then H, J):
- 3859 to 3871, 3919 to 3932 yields 30.0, 30.6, 29.4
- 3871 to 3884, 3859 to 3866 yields 30.0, 30.9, 29.2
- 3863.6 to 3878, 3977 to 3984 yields 29.3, 30.6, 27.9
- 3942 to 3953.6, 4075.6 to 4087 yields 30.1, 28.5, 31.8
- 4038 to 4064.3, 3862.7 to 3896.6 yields 30.8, 30.0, 31.5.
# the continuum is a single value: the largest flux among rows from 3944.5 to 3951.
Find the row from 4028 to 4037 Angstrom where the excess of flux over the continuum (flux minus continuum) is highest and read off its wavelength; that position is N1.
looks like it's 4035.89 Angstrom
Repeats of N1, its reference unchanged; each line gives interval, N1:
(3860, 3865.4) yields 3864.91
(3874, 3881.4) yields 3874.71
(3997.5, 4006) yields 4002.57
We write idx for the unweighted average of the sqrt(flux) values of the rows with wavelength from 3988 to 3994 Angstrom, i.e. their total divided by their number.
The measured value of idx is 1.68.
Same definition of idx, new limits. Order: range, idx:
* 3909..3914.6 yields 1.76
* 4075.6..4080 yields 1.69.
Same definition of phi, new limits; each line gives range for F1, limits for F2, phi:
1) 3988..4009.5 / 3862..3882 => -0.9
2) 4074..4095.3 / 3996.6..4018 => 0.5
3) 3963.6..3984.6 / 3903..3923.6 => -0.2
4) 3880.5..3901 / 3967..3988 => 0.6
